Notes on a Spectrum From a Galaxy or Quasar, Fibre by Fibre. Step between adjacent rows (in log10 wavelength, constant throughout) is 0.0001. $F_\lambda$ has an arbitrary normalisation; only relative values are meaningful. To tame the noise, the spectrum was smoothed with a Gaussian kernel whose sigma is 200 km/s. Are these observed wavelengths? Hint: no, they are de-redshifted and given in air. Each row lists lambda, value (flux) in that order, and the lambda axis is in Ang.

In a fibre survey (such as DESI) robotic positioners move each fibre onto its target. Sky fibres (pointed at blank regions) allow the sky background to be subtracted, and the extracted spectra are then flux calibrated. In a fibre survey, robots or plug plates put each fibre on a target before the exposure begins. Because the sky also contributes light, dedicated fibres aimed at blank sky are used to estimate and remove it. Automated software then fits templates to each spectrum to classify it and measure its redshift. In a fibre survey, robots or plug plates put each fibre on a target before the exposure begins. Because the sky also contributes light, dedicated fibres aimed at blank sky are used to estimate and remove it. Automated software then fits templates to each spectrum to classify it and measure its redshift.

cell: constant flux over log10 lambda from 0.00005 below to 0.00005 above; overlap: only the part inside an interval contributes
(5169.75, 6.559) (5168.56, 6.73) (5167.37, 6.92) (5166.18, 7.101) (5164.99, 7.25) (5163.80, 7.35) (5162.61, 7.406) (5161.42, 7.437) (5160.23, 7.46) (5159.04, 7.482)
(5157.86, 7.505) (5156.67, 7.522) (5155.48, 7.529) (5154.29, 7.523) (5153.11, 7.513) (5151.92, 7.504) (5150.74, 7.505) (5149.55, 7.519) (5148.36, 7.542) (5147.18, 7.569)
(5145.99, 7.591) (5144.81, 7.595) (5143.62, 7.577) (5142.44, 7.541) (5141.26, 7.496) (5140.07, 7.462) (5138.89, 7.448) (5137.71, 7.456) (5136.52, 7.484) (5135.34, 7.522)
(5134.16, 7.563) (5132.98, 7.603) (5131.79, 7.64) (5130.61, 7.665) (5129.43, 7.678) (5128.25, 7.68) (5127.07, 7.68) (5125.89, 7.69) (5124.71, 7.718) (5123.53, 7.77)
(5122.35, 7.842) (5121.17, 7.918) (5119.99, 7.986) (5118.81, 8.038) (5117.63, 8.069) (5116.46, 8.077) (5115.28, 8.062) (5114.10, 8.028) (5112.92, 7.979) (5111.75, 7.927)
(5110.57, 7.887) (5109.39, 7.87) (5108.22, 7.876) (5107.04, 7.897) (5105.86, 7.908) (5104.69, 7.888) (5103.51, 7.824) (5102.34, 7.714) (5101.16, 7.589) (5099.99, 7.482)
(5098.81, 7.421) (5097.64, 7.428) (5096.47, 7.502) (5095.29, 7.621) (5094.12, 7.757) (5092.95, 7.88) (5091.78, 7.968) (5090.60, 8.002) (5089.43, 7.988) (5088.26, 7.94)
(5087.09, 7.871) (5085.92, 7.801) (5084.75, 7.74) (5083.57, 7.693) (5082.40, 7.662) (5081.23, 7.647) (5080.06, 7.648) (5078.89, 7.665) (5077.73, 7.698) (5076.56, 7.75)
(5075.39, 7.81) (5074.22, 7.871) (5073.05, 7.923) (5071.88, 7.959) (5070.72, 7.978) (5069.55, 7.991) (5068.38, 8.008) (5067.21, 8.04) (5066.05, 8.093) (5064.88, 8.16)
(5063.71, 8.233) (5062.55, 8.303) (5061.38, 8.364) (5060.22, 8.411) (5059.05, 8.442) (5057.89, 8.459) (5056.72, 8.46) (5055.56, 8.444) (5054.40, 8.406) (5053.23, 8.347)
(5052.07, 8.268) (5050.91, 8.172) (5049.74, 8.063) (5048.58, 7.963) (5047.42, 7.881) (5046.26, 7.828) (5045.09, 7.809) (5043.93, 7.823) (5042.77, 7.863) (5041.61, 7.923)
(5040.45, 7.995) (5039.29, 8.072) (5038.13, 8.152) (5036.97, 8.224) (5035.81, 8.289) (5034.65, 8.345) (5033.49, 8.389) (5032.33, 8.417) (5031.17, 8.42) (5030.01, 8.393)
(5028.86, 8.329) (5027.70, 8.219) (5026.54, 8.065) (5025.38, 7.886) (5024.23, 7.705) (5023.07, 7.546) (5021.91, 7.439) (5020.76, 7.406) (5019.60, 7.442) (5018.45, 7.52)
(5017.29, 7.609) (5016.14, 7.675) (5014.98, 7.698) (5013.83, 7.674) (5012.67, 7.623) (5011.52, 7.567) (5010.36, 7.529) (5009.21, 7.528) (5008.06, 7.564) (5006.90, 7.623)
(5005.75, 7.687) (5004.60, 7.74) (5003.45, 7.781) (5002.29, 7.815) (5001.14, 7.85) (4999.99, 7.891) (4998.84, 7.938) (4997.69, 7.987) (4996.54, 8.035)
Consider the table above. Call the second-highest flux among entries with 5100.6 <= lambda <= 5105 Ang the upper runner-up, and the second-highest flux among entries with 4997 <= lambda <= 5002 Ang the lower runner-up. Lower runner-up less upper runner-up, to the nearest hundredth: 0.11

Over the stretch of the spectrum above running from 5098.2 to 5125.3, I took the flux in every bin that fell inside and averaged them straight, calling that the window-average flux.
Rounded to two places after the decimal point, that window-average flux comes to 7.86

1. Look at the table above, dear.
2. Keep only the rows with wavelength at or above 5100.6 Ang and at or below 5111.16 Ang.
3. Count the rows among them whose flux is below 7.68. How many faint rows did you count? 1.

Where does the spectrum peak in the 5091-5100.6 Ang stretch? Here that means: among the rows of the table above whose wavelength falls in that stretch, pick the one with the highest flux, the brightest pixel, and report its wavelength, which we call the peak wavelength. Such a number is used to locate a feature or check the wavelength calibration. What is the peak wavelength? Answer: 5091.78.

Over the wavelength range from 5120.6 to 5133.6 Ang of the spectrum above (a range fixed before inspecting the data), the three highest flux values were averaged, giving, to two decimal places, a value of 7.84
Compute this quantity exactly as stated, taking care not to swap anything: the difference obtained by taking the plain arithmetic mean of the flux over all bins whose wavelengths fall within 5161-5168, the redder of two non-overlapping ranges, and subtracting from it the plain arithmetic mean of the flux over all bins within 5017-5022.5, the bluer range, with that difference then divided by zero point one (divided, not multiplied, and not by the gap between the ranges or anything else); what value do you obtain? -2.4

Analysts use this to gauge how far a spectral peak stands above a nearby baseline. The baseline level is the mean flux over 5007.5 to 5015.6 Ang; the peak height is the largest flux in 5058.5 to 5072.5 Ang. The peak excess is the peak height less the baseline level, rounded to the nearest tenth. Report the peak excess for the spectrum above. 0.8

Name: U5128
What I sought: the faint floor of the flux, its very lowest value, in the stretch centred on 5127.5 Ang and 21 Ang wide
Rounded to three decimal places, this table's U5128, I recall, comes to 7.456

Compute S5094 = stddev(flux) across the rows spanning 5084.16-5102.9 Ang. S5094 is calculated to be 0.20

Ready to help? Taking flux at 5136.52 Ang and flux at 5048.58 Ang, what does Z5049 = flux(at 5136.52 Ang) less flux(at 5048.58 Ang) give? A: -0.5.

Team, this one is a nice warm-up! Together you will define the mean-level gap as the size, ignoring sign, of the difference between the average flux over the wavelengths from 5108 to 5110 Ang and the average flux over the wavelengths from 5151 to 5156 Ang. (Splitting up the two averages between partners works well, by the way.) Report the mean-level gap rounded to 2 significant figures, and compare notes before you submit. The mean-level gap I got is 0.36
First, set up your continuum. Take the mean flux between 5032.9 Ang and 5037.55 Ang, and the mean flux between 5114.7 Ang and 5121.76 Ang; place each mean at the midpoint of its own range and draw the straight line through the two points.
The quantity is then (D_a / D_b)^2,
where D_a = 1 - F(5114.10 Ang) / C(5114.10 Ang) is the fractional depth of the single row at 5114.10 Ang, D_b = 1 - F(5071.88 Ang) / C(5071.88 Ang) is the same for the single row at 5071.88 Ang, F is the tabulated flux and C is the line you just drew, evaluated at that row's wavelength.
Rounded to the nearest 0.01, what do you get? 0.00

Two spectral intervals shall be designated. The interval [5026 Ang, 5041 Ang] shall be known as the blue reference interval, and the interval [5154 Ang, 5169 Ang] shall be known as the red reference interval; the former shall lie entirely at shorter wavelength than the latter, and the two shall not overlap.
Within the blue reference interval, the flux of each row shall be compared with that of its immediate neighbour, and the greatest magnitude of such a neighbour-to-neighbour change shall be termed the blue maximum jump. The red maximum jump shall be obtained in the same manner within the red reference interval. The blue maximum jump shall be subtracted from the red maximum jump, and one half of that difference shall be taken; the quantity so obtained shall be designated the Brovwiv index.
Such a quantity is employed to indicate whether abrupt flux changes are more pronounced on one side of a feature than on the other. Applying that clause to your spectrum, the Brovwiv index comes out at 0.018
